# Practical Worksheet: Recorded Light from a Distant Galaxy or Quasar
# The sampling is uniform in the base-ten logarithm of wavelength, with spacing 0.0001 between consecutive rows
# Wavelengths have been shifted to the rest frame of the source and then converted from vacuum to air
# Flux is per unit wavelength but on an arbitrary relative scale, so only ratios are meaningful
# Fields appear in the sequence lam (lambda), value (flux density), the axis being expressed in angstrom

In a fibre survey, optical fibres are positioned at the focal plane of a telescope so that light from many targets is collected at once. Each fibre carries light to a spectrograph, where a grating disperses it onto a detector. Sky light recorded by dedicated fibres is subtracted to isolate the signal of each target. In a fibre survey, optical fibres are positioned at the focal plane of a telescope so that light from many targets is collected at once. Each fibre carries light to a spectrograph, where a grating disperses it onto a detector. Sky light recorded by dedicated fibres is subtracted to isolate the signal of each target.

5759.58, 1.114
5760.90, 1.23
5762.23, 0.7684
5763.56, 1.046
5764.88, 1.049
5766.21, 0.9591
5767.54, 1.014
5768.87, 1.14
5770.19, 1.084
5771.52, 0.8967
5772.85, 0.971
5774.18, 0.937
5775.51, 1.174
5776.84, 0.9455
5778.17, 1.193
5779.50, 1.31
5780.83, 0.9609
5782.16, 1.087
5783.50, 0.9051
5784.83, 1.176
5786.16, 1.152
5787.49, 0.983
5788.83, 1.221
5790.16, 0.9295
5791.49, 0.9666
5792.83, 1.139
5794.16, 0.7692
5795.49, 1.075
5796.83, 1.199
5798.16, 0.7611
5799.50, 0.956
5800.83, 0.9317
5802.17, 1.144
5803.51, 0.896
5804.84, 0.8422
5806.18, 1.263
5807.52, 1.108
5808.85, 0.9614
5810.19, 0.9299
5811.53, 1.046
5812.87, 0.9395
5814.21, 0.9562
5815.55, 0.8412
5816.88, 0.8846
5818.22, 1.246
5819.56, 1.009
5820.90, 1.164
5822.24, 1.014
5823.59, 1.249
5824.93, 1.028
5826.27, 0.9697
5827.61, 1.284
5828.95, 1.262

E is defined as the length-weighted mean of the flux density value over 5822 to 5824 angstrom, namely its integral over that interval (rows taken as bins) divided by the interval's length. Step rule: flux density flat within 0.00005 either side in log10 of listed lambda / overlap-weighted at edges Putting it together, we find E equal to 1.14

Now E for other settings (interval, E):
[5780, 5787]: 1.06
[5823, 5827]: 1.08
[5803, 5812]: 1.01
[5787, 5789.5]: 1.11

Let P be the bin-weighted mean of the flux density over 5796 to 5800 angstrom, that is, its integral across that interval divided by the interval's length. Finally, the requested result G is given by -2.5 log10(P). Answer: 0.027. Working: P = 0.98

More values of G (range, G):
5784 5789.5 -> -0.129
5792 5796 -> 0.010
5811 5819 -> 0.016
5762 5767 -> 0.029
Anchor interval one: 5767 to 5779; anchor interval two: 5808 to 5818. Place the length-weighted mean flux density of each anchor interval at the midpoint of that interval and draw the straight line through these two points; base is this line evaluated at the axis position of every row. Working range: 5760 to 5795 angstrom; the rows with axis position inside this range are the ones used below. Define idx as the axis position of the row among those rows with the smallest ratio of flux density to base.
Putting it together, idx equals 5762.23 angstrom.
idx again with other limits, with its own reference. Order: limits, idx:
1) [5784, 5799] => 5798.16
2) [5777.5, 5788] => 5783.50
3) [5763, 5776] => 5771.52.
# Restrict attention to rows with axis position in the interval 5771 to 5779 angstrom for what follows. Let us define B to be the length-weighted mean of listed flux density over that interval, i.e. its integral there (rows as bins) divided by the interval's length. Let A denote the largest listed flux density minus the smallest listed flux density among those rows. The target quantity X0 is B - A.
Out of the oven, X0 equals 0.73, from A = 0.30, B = 1.03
